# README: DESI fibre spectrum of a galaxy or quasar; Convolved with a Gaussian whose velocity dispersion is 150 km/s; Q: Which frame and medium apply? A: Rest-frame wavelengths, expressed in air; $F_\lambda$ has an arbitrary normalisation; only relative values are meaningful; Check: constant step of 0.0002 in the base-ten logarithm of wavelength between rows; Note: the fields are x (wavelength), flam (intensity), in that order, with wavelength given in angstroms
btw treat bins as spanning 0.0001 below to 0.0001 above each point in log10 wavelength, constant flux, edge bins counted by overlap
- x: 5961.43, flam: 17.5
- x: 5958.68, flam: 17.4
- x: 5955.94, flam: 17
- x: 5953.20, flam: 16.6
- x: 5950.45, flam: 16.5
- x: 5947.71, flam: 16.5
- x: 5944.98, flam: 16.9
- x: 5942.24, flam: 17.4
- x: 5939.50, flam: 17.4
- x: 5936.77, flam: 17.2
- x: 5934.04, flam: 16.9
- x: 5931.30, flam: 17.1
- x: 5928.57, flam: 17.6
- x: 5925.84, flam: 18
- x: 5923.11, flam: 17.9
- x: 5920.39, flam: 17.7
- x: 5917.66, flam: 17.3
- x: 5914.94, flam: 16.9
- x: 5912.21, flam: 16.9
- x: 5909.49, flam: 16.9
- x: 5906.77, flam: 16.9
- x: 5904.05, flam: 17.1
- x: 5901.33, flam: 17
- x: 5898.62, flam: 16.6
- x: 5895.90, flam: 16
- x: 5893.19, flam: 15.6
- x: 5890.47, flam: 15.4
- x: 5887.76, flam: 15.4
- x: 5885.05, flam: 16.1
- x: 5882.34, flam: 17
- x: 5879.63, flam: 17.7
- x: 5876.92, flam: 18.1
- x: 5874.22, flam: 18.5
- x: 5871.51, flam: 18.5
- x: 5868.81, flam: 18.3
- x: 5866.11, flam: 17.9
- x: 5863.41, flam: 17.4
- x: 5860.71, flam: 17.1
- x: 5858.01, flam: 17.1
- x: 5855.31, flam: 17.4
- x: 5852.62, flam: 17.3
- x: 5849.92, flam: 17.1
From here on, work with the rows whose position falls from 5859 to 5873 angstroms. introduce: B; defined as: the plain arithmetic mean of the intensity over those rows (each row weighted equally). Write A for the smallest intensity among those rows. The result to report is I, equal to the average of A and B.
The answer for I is 17.5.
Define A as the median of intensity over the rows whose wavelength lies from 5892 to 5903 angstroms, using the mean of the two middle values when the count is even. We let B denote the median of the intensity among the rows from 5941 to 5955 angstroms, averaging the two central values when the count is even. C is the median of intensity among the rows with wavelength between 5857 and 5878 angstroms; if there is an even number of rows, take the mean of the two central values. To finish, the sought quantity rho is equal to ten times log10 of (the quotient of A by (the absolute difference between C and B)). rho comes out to 10.7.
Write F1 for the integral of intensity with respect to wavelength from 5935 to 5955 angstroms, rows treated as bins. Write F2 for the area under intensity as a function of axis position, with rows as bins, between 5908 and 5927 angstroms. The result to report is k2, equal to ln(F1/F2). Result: 0.026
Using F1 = 339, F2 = 330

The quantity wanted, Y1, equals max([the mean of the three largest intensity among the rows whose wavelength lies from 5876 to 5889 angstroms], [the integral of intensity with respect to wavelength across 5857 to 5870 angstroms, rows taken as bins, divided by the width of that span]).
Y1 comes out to 17.6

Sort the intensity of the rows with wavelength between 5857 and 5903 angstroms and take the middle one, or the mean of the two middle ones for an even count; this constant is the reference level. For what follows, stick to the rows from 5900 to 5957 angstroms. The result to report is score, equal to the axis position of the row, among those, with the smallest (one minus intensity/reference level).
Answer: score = 5925.84 angstroms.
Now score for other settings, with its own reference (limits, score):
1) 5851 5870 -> 5868.81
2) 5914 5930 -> 5925.84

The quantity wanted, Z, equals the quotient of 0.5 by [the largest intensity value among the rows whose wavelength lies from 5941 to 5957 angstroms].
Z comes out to 0.0287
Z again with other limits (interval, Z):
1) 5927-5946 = 0.0284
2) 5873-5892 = 0.0270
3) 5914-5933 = 0.0278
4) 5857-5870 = 0.0273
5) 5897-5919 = 0.0289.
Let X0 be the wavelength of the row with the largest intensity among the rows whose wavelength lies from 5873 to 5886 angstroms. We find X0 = 5874.22 angstroms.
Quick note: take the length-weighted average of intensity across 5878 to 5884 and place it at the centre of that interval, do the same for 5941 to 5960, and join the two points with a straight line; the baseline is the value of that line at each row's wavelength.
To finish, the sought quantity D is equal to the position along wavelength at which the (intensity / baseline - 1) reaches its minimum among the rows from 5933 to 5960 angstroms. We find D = 5947.71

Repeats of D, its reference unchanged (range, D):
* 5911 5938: 5912.21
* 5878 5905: 5887.76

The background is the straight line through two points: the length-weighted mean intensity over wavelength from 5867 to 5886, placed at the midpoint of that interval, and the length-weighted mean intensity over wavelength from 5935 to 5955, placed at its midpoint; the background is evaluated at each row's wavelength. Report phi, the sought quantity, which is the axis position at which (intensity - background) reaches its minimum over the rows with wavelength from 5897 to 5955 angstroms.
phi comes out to 5898.62 angstroms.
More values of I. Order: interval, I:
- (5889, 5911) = 15.9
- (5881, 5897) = 15.7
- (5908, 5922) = 17.0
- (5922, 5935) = 17.2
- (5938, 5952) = 16.7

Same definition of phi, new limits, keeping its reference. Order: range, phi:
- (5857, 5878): 5858.01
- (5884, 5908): 5887.76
